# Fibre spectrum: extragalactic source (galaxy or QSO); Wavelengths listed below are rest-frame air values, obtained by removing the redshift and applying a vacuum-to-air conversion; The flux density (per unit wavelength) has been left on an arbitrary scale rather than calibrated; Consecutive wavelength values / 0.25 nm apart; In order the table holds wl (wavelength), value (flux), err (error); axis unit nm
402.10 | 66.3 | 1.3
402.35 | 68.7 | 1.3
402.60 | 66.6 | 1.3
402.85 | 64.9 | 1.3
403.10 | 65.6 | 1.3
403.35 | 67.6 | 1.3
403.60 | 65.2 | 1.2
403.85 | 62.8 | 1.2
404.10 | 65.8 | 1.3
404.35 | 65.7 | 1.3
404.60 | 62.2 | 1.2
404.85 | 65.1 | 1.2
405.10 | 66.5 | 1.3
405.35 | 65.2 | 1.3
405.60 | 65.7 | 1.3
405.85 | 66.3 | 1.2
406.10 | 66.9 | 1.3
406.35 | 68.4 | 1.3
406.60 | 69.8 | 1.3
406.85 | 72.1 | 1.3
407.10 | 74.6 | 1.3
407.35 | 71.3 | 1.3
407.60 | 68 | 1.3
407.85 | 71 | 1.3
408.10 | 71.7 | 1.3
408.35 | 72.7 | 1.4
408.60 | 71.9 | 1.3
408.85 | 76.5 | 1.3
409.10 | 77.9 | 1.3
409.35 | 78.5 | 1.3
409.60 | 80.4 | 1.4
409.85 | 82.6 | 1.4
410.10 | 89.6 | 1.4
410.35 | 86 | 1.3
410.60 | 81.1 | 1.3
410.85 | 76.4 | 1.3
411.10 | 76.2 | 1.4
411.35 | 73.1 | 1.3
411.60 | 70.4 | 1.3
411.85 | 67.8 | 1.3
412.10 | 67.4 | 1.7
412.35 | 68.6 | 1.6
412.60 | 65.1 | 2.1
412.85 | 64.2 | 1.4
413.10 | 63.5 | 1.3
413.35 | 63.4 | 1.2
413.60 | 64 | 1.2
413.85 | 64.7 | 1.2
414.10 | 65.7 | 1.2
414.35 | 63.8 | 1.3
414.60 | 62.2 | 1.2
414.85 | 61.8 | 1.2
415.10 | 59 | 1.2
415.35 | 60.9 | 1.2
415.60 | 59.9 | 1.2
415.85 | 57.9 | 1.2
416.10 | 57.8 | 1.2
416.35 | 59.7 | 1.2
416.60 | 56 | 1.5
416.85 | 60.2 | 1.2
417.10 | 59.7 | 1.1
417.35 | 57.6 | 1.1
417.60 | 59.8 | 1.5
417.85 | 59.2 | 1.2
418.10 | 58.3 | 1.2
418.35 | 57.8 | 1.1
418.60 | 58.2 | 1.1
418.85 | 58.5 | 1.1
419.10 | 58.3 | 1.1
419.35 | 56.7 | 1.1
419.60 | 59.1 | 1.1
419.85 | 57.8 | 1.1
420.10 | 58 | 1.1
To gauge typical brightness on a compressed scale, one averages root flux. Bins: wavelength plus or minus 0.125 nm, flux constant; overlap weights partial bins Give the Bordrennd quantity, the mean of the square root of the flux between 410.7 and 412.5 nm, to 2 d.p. 8.45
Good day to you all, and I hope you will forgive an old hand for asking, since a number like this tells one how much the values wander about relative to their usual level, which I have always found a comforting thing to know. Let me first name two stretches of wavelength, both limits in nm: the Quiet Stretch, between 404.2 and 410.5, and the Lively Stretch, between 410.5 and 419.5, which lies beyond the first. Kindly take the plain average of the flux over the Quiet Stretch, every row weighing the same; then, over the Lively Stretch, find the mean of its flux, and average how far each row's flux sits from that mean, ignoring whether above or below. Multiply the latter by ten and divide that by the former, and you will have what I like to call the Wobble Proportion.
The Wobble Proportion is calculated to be 0.6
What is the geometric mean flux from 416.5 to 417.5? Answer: 58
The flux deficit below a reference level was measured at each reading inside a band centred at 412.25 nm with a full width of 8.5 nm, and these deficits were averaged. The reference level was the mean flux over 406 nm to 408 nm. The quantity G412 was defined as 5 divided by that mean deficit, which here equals 6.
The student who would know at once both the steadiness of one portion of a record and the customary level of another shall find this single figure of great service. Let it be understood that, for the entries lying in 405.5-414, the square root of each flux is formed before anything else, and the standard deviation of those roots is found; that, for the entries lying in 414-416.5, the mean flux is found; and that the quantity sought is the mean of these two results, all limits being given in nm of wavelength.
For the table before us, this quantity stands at 31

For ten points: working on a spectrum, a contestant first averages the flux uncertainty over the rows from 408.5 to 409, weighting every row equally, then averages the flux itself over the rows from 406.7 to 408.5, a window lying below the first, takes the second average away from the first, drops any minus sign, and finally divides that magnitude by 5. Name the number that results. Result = 14.1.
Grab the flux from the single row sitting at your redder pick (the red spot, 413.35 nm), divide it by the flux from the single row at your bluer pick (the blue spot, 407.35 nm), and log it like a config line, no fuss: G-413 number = 0.89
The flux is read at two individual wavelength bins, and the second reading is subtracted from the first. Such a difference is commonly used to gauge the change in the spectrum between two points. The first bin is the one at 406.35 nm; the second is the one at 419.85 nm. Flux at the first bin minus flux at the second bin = 10.6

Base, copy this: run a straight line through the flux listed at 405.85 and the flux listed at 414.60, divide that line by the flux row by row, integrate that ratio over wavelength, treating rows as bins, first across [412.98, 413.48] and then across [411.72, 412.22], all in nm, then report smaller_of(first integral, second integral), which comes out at 0.469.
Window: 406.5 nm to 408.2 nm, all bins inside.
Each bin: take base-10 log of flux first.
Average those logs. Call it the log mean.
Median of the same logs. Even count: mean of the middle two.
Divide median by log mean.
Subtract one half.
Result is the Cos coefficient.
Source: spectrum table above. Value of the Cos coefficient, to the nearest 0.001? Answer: 0.500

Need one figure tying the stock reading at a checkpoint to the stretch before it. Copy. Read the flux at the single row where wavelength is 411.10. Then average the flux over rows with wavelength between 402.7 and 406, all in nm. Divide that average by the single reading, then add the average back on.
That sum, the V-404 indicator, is 66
